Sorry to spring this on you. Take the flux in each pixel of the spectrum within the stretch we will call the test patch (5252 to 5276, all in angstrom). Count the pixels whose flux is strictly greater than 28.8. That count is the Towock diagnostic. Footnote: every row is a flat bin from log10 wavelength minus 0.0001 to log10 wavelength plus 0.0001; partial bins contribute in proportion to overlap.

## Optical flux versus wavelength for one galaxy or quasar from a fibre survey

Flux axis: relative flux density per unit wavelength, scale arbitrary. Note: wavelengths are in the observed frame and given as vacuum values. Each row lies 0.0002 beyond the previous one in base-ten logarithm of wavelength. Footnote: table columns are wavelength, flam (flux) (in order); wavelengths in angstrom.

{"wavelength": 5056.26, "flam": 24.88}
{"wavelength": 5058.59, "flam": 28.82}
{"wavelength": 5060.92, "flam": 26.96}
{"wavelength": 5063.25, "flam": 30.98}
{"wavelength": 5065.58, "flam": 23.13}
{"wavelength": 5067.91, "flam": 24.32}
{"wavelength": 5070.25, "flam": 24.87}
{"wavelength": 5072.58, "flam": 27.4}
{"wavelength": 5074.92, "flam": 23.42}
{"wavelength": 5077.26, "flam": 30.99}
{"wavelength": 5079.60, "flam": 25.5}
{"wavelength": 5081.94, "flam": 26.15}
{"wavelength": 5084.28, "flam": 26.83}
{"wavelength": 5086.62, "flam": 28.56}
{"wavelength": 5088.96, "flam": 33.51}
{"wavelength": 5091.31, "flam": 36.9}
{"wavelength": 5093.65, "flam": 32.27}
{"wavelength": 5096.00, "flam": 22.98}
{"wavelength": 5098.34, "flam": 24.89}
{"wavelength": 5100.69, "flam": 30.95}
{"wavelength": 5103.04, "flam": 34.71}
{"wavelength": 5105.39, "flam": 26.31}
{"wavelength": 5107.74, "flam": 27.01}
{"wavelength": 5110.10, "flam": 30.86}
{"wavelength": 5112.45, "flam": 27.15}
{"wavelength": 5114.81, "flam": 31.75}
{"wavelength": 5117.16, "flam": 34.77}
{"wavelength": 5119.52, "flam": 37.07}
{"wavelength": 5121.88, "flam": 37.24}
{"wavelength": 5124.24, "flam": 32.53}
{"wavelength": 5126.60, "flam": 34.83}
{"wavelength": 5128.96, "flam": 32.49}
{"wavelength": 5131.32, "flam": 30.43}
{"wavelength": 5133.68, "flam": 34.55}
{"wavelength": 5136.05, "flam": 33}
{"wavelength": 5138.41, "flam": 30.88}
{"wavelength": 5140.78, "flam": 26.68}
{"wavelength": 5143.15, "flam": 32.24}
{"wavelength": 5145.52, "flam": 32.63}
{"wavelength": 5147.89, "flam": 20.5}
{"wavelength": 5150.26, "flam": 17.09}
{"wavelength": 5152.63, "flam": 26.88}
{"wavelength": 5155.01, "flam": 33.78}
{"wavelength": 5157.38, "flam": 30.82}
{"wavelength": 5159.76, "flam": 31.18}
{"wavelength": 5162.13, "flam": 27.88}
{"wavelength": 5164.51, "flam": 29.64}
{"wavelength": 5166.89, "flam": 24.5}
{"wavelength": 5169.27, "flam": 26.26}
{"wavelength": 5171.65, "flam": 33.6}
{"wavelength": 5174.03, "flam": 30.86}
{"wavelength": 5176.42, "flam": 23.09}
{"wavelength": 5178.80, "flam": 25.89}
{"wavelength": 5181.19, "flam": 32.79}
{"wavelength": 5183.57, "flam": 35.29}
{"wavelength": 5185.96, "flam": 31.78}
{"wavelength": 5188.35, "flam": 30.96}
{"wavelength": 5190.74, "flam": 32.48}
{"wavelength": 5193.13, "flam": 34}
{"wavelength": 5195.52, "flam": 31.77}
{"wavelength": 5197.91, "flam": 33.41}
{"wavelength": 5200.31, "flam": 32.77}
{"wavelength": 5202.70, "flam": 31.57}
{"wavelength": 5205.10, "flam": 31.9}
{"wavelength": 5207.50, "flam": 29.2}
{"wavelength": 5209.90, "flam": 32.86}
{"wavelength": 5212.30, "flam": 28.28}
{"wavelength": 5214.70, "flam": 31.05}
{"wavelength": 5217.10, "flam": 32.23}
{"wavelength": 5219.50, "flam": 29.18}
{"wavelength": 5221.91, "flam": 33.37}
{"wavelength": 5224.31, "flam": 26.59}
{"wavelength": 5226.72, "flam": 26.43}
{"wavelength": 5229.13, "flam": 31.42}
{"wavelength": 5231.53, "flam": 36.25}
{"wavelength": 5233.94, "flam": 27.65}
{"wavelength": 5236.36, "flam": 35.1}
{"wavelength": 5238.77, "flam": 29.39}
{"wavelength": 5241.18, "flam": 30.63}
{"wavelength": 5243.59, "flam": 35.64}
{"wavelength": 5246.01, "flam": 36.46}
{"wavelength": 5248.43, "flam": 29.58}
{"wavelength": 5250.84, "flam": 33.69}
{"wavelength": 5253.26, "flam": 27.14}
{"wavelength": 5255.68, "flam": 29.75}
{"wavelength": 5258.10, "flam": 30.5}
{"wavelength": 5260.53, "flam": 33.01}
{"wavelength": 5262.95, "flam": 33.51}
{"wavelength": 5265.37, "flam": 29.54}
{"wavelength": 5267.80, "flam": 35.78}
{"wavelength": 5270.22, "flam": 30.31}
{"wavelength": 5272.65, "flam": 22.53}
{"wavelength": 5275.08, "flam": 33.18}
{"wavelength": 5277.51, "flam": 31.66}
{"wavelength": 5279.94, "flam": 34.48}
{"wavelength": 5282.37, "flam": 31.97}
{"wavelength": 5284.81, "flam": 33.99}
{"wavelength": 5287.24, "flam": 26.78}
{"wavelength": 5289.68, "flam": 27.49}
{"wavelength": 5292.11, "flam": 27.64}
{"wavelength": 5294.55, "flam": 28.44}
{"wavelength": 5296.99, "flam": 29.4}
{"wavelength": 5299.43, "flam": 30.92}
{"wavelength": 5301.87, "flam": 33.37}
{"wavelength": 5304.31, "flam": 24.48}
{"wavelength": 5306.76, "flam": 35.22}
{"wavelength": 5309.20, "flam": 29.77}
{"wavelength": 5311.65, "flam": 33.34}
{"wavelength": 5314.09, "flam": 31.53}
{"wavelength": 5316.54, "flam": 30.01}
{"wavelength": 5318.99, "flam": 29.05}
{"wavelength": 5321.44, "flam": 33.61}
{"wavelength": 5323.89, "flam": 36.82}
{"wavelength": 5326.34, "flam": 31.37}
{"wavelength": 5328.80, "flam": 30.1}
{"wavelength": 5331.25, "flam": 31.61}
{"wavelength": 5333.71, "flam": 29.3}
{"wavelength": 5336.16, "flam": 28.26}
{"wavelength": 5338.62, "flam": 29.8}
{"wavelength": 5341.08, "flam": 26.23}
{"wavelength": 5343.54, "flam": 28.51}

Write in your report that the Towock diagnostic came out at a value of 8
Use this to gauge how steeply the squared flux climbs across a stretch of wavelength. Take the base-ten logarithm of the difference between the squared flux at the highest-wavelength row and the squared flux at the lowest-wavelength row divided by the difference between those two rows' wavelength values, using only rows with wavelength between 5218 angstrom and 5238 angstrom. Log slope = 1.4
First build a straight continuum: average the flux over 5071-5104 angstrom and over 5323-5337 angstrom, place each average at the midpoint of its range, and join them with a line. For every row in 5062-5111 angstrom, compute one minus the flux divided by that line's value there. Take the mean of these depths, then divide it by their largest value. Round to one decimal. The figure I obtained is 0.1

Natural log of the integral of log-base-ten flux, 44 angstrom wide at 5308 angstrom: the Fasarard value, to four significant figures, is 4.178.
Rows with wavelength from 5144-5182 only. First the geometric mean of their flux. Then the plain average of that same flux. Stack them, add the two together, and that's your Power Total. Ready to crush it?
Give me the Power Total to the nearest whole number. 55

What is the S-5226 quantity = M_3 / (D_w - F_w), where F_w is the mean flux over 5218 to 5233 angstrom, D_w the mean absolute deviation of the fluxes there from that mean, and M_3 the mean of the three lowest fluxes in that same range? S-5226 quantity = -1.00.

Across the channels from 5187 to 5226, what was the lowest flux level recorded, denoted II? 26.59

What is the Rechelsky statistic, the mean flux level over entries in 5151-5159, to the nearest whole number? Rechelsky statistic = 30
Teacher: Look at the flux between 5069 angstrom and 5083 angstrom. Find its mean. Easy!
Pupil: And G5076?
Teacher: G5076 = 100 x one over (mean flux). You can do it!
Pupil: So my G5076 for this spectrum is 3.79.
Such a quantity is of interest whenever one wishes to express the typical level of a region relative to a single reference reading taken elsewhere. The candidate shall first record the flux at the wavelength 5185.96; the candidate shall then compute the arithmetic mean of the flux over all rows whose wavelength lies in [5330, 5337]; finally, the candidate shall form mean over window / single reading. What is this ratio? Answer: 0.94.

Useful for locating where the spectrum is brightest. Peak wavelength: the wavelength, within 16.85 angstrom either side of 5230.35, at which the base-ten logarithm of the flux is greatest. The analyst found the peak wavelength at 5246.01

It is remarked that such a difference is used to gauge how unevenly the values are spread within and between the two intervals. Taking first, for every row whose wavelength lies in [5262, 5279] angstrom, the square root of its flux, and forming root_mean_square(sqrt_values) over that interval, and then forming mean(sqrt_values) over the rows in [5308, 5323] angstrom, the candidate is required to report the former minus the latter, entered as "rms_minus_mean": 0.0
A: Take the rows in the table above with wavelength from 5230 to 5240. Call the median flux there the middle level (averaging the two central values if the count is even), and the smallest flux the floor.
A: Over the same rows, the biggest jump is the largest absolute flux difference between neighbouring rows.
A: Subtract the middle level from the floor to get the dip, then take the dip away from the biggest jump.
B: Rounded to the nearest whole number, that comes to 13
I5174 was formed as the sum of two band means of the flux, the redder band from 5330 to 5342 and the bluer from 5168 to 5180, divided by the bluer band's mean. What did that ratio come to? 2.04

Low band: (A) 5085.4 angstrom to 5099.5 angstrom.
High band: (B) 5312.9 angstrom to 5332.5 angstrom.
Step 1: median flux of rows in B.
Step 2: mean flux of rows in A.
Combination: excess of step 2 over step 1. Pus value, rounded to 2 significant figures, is -1.6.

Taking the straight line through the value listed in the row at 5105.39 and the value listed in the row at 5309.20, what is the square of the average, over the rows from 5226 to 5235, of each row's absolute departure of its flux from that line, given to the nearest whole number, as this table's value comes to 12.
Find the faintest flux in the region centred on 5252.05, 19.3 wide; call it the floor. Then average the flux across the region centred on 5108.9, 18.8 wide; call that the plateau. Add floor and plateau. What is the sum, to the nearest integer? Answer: 58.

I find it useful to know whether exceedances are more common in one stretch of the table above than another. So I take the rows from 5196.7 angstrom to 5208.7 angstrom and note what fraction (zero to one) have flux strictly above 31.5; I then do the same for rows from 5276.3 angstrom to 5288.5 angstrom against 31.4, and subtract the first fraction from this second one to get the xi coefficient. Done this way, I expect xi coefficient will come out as 0.0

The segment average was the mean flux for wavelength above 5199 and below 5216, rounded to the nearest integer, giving 31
